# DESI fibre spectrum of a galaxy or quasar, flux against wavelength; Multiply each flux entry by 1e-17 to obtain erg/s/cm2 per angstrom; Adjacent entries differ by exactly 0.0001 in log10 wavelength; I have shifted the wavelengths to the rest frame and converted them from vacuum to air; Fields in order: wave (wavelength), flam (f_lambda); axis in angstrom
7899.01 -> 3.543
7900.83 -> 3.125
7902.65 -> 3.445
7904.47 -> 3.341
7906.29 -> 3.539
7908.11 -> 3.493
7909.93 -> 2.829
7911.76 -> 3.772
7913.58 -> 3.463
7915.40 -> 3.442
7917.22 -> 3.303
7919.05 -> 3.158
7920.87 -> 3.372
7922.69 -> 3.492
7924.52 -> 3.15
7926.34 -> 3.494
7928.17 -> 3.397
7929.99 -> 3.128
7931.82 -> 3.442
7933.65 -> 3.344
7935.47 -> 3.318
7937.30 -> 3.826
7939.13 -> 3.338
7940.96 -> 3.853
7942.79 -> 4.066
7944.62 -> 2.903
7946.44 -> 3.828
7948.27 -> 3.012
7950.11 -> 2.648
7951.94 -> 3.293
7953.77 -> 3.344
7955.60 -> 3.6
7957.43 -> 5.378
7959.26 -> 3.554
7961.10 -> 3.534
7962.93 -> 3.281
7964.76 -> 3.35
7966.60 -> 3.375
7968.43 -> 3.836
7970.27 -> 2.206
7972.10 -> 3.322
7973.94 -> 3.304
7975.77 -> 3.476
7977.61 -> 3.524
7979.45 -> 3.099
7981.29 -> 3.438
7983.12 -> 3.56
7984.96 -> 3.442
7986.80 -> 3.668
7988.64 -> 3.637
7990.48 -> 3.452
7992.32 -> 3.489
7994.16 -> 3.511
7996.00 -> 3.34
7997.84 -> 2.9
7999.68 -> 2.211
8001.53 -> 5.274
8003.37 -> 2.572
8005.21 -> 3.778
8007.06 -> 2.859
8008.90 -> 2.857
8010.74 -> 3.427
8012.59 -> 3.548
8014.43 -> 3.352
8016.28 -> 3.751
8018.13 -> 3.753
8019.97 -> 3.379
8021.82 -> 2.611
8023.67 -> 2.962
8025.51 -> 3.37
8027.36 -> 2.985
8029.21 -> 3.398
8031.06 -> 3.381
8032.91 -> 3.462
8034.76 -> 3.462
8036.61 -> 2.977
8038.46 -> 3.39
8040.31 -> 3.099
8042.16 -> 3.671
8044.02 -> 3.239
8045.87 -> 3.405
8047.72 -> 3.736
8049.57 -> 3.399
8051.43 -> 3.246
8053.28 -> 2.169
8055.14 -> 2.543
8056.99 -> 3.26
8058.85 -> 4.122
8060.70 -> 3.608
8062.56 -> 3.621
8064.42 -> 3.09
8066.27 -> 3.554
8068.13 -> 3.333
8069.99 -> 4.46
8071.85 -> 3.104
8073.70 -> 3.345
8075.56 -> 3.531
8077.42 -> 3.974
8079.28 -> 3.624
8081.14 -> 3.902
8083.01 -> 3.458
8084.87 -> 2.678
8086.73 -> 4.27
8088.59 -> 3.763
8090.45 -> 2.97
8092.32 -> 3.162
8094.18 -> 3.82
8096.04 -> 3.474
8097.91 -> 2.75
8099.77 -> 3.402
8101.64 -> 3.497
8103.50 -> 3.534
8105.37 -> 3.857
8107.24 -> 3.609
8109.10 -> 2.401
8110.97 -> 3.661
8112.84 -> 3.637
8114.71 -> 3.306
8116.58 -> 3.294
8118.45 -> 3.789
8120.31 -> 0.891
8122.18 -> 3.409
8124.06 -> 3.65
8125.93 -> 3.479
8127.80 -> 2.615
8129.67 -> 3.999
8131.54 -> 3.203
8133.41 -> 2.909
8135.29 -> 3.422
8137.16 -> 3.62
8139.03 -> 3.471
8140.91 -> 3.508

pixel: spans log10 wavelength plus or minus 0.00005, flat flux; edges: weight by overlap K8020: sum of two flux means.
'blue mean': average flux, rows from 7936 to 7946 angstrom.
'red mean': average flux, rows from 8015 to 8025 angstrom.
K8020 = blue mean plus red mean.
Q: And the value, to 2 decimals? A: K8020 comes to 6.89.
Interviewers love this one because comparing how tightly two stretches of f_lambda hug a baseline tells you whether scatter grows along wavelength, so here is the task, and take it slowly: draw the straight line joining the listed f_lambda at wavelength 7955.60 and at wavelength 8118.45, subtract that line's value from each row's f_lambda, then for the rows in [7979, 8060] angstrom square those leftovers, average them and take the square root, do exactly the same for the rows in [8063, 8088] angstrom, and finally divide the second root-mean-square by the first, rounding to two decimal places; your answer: 0.82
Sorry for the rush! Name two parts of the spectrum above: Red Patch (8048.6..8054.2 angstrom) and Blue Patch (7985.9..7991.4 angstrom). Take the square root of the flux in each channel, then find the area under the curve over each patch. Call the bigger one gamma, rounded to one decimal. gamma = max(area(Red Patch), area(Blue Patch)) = 10.4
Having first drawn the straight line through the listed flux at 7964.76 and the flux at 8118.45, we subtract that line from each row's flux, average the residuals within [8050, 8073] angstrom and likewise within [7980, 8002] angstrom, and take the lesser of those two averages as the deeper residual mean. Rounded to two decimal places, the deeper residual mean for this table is -0.28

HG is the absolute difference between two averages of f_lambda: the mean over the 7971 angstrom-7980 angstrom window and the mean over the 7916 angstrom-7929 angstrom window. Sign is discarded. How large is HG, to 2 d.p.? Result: 0.01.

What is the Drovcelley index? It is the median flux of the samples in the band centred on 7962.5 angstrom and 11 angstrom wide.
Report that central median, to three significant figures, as 3.45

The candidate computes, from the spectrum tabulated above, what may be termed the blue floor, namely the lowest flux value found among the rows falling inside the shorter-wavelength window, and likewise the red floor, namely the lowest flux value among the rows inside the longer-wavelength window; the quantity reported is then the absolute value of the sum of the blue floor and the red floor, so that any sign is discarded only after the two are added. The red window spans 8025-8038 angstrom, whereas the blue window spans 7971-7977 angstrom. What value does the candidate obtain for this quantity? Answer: 6.3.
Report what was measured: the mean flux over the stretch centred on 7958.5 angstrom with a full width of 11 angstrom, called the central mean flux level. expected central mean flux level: 3.78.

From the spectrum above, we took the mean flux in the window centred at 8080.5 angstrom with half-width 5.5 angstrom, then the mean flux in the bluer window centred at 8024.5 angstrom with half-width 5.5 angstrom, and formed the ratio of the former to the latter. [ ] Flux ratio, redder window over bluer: 1.13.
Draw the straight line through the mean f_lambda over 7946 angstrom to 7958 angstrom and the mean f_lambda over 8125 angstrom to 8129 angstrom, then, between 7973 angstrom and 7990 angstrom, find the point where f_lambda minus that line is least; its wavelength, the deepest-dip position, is 7979.45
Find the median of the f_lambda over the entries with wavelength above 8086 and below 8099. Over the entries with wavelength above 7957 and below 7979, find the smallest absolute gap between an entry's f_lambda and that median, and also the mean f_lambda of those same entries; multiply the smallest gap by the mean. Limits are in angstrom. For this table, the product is 0.01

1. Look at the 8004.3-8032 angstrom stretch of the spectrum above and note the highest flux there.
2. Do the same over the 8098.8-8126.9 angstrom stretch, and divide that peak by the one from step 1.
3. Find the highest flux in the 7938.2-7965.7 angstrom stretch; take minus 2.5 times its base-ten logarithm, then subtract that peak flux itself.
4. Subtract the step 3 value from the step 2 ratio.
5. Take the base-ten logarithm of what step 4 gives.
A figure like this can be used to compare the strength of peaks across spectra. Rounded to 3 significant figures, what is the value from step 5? 0.915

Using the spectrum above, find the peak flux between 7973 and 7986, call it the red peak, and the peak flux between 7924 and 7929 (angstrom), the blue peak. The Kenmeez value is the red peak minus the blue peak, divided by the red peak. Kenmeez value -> 0.02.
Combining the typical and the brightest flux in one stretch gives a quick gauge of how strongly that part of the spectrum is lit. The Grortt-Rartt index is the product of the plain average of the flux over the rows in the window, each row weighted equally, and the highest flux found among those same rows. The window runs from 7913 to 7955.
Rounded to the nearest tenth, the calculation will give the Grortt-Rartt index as 13.7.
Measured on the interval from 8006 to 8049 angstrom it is 12.4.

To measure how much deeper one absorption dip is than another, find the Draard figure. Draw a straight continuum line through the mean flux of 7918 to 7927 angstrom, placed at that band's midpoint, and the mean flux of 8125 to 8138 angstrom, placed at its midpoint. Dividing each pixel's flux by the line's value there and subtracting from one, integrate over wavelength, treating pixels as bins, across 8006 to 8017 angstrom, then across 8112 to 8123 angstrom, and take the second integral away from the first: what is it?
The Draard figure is -0.8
